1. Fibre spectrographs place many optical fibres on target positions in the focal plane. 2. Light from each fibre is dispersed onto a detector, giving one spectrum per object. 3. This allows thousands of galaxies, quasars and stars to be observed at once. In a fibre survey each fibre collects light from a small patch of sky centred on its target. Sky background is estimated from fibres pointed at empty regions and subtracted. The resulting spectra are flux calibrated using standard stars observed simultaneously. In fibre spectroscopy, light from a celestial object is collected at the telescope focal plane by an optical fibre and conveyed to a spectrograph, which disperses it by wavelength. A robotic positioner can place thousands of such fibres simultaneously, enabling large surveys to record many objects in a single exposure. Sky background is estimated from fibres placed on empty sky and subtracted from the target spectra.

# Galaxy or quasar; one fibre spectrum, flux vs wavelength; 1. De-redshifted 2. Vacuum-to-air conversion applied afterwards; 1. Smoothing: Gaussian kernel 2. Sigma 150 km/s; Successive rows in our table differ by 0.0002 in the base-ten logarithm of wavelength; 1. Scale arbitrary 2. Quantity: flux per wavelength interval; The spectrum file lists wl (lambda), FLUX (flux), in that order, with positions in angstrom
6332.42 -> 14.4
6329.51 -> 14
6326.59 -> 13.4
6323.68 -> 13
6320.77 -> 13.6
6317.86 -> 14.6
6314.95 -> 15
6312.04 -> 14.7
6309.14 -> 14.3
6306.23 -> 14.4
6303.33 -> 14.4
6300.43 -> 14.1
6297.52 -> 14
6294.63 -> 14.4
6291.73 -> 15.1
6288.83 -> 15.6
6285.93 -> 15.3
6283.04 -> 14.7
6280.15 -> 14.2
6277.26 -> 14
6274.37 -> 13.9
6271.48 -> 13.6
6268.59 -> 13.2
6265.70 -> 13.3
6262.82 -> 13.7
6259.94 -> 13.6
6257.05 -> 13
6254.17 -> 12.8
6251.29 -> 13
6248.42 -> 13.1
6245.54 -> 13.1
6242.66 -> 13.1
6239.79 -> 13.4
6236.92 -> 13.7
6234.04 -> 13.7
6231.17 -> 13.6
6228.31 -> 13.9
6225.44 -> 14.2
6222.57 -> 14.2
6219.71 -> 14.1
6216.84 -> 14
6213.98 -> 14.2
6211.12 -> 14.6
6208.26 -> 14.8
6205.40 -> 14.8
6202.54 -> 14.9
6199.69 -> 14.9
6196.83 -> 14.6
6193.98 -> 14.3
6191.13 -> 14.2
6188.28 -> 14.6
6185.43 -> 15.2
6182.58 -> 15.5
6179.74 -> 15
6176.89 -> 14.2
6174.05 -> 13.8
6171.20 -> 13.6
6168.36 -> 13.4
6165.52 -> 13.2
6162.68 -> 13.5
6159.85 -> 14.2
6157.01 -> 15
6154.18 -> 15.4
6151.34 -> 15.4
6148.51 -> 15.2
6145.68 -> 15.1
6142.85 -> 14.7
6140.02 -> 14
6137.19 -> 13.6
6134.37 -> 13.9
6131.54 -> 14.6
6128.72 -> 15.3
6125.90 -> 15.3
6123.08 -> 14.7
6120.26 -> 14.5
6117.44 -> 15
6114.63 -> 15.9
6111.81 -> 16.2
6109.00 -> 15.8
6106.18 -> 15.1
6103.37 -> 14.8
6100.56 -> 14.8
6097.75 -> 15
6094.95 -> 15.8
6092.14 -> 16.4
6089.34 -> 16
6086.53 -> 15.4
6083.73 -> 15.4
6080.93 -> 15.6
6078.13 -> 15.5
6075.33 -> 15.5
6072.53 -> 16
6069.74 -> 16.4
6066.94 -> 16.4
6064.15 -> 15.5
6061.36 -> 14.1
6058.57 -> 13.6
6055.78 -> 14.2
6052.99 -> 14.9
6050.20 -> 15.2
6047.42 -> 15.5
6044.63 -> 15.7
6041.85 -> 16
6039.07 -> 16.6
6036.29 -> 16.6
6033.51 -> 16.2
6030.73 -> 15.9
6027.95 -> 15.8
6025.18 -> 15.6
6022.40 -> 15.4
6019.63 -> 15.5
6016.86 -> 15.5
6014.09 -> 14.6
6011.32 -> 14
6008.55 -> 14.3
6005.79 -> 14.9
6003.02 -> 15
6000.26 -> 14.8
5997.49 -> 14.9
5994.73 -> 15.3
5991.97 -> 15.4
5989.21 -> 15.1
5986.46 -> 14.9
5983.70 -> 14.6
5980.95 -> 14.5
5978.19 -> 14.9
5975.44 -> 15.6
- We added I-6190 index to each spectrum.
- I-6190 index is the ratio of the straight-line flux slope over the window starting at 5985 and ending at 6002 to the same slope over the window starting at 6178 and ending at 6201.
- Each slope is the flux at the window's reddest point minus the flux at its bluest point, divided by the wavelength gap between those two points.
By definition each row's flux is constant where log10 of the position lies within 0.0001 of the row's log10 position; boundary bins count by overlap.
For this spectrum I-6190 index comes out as 1.4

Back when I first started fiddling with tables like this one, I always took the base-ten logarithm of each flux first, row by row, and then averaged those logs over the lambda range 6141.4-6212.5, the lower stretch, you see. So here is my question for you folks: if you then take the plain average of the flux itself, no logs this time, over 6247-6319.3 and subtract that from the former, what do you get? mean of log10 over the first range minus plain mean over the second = -12.9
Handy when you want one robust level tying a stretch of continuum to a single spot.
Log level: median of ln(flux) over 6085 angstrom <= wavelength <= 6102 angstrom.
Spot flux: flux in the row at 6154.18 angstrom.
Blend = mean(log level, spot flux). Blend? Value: 9.1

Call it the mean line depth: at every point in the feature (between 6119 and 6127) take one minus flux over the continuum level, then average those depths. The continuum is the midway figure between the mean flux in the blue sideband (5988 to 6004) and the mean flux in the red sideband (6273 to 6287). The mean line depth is -0.01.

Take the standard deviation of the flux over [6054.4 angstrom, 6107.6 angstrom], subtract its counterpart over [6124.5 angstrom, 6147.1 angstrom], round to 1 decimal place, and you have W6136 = 0.1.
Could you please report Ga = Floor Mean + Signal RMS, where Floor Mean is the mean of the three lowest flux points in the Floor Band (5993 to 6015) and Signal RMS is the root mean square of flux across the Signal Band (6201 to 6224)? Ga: 28.8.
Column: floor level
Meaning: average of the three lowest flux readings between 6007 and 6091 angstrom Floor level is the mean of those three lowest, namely 13.90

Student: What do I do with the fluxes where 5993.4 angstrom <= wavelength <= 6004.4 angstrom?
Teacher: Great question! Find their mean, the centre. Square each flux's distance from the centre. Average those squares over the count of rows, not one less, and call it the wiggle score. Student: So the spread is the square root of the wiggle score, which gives 0.19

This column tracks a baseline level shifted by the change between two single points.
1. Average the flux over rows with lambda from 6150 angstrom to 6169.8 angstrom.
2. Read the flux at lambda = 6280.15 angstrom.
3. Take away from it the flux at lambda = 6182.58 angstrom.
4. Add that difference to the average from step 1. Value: 13.0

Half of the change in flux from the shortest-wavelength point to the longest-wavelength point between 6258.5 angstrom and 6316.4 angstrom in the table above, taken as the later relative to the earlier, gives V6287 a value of 0.7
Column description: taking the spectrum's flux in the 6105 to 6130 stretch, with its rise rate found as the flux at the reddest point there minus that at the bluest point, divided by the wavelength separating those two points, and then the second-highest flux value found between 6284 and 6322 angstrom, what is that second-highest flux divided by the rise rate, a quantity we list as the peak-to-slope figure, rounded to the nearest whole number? 1724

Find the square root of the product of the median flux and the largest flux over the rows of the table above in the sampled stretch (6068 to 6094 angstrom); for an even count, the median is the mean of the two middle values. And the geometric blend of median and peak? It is 16.0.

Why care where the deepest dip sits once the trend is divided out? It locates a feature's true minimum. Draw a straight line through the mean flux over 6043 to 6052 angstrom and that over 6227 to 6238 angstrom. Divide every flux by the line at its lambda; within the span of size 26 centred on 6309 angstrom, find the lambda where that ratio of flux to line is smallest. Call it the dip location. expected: 6320.77 angstrom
